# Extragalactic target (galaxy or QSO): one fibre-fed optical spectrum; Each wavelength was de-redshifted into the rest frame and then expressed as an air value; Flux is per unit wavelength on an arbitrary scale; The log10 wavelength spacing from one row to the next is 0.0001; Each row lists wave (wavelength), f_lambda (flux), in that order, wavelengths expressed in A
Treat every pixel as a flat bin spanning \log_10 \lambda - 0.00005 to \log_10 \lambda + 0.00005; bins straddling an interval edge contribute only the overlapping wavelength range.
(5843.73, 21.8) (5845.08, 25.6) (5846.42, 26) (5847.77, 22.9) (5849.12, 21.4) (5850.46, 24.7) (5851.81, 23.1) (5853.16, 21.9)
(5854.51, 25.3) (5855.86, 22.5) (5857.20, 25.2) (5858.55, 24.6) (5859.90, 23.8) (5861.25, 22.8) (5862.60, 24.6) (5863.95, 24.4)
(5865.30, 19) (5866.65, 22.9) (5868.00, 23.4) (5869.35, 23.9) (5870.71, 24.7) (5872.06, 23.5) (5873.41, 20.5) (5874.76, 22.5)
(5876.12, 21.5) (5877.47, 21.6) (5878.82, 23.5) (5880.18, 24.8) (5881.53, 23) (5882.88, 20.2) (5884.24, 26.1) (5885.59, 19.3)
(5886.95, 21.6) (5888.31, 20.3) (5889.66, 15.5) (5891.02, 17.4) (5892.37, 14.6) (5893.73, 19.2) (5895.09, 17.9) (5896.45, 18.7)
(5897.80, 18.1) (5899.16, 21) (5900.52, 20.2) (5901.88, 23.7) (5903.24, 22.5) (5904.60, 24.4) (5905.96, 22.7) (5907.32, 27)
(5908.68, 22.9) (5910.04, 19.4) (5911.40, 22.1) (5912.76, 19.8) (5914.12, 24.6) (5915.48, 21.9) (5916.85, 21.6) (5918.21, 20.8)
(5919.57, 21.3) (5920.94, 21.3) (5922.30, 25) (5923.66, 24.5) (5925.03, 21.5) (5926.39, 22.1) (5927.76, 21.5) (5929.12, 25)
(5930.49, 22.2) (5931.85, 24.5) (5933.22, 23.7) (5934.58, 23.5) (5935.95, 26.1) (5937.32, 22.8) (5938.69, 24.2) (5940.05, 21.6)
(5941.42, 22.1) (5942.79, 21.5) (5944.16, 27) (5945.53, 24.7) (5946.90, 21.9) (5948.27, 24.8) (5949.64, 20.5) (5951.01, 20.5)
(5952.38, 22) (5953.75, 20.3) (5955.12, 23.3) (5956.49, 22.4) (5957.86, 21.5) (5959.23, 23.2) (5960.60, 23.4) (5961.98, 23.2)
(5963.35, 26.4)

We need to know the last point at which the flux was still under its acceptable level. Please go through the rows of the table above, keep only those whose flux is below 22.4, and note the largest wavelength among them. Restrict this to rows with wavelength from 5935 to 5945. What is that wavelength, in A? 5942.79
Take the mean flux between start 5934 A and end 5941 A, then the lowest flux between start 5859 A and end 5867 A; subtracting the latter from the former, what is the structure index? 5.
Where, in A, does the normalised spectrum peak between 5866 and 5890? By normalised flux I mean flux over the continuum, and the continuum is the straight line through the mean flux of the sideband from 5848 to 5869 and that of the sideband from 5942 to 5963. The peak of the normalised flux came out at 5884.24 A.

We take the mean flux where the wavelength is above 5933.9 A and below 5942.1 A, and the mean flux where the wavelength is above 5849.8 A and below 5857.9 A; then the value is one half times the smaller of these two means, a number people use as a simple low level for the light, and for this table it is 11.7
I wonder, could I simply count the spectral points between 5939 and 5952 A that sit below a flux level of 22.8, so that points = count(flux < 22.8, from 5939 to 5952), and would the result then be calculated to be 6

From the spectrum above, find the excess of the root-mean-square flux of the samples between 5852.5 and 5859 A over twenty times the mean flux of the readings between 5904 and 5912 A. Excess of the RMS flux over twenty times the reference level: -438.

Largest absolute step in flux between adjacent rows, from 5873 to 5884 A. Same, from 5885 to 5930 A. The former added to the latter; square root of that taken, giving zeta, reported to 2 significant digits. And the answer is 2.8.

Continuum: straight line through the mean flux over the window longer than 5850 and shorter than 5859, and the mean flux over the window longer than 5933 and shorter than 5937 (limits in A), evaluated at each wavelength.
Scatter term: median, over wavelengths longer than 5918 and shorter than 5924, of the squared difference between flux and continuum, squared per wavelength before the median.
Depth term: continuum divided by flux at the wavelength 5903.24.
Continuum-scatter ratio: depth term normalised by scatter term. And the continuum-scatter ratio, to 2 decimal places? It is 0.12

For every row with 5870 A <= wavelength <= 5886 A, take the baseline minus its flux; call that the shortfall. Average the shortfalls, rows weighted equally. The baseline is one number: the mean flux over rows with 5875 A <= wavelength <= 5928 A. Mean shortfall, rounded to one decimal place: -1.2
